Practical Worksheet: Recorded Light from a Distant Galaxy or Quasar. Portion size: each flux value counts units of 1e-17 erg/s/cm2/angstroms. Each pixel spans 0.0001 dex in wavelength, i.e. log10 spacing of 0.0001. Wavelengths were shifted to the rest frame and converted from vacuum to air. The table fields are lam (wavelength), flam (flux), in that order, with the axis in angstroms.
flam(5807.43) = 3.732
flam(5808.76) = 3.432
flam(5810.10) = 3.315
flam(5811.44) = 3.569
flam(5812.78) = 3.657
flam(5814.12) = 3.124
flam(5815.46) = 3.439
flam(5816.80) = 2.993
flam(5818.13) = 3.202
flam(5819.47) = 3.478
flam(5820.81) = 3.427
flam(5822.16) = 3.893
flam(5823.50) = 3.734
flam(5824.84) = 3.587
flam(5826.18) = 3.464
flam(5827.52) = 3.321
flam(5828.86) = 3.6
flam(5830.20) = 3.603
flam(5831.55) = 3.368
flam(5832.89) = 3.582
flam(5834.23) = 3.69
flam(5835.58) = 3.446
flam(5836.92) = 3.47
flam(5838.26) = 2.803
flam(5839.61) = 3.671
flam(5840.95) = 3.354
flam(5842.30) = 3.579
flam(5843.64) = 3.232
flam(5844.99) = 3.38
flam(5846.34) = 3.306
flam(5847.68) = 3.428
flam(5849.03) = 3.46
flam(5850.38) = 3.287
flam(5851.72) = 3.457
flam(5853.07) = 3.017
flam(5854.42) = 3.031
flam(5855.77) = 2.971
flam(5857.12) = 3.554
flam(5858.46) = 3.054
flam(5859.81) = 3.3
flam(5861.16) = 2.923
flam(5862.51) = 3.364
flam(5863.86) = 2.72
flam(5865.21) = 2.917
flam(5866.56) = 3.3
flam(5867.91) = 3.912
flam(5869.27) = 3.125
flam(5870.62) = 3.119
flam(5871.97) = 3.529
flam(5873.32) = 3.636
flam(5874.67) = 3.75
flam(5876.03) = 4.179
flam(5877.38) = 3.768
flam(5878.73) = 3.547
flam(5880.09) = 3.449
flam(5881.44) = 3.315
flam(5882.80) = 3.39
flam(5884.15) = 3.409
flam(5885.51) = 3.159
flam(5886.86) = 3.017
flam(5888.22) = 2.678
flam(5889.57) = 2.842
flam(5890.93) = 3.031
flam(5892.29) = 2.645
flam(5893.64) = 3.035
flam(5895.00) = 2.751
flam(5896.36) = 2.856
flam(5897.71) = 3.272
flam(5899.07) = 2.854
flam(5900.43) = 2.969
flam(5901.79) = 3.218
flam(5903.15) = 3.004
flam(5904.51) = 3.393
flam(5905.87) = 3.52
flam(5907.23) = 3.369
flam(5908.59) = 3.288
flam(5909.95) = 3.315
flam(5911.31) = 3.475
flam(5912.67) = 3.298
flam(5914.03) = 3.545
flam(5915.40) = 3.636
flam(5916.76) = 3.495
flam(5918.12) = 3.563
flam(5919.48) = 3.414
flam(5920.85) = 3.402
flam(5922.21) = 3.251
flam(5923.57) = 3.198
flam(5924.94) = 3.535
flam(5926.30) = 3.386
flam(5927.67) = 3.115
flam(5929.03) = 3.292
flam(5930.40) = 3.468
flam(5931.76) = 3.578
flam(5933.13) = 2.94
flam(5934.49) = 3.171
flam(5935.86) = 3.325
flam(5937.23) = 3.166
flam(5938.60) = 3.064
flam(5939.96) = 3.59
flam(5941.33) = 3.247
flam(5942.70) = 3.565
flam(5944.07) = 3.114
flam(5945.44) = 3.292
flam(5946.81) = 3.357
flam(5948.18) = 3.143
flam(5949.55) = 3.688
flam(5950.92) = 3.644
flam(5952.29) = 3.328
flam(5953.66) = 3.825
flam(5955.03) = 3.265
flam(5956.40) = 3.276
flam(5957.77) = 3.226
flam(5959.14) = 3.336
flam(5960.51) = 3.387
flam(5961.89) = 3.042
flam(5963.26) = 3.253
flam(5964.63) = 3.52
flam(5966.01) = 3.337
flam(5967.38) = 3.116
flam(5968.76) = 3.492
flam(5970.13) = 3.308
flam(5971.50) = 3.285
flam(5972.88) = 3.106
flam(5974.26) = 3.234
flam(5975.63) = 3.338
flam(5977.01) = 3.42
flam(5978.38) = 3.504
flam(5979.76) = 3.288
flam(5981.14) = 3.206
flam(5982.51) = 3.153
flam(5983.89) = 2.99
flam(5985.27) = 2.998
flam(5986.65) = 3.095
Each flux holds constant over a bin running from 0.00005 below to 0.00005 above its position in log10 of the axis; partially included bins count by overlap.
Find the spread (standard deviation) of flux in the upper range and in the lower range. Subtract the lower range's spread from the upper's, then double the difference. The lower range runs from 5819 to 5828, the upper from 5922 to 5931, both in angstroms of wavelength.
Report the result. -0.09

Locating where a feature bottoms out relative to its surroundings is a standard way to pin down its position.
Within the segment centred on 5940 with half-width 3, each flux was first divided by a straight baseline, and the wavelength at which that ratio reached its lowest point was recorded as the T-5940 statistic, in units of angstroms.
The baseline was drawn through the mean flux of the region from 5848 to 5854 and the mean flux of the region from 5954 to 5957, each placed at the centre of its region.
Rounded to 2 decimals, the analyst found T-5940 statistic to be 5938.60 angstroms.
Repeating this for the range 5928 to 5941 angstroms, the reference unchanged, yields 5933.13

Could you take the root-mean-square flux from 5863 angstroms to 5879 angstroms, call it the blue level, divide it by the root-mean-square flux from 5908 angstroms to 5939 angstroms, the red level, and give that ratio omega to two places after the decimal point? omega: 1.04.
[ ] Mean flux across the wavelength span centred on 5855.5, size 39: 3.30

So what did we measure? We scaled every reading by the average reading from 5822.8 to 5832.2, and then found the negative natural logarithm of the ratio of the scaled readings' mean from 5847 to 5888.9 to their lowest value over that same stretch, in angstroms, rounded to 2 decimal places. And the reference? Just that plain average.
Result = -0.21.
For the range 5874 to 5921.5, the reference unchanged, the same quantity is -0.22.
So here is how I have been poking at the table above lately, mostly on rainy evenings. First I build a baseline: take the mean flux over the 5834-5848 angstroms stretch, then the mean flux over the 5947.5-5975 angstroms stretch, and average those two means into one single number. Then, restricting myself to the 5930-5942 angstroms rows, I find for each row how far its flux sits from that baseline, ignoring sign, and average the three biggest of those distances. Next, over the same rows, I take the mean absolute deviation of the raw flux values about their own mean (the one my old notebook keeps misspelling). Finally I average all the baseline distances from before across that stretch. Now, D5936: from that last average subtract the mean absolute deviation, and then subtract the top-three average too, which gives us -0.30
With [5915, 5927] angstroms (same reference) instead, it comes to -0.20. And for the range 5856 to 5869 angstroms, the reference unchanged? -0.53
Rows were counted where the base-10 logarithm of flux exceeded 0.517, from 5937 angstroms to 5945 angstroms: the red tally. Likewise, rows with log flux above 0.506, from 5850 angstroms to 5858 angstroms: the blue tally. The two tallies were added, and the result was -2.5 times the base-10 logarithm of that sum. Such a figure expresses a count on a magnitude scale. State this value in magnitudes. -1.7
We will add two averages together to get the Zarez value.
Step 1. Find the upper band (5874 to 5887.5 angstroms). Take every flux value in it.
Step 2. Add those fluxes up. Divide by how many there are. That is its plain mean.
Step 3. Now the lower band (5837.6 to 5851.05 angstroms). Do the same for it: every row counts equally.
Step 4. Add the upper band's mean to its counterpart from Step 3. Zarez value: 6.85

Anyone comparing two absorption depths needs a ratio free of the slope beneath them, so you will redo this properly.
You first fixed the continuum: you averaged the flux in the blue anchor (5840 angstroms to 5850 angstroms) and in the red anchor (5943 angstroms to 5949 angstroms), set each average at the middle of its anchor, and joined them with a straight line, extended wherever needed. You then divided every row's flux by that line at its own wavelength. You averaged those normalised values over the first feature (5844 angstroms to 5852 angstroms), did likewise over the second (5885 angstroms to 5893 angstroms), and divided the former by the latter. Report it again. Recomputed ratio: 1.15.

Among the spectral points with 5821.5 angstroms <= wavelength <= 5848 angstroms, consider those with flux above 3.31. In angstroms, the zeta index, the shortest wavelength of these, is 5822.16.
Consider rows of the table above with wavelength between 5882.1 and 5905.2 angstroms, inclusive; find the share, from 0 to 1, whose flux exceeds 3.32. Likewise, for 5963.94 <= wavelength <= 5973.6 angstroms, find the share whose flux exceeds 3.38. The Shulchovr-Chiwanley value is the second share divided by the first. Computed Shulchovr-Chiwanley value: 1.6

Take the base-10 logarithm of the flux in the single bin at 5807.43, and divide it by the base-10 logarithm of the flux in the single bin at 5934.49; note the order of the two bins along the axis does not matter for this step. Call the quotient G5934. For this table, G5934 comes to 1.14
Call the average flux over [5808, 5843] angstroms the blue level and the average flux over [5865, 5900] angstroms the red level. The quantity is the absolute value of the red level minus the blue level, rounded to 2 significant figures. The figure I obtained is 0.20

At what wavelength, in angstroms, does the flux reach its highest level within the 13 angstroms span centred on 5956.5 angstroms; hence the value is 5953.66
